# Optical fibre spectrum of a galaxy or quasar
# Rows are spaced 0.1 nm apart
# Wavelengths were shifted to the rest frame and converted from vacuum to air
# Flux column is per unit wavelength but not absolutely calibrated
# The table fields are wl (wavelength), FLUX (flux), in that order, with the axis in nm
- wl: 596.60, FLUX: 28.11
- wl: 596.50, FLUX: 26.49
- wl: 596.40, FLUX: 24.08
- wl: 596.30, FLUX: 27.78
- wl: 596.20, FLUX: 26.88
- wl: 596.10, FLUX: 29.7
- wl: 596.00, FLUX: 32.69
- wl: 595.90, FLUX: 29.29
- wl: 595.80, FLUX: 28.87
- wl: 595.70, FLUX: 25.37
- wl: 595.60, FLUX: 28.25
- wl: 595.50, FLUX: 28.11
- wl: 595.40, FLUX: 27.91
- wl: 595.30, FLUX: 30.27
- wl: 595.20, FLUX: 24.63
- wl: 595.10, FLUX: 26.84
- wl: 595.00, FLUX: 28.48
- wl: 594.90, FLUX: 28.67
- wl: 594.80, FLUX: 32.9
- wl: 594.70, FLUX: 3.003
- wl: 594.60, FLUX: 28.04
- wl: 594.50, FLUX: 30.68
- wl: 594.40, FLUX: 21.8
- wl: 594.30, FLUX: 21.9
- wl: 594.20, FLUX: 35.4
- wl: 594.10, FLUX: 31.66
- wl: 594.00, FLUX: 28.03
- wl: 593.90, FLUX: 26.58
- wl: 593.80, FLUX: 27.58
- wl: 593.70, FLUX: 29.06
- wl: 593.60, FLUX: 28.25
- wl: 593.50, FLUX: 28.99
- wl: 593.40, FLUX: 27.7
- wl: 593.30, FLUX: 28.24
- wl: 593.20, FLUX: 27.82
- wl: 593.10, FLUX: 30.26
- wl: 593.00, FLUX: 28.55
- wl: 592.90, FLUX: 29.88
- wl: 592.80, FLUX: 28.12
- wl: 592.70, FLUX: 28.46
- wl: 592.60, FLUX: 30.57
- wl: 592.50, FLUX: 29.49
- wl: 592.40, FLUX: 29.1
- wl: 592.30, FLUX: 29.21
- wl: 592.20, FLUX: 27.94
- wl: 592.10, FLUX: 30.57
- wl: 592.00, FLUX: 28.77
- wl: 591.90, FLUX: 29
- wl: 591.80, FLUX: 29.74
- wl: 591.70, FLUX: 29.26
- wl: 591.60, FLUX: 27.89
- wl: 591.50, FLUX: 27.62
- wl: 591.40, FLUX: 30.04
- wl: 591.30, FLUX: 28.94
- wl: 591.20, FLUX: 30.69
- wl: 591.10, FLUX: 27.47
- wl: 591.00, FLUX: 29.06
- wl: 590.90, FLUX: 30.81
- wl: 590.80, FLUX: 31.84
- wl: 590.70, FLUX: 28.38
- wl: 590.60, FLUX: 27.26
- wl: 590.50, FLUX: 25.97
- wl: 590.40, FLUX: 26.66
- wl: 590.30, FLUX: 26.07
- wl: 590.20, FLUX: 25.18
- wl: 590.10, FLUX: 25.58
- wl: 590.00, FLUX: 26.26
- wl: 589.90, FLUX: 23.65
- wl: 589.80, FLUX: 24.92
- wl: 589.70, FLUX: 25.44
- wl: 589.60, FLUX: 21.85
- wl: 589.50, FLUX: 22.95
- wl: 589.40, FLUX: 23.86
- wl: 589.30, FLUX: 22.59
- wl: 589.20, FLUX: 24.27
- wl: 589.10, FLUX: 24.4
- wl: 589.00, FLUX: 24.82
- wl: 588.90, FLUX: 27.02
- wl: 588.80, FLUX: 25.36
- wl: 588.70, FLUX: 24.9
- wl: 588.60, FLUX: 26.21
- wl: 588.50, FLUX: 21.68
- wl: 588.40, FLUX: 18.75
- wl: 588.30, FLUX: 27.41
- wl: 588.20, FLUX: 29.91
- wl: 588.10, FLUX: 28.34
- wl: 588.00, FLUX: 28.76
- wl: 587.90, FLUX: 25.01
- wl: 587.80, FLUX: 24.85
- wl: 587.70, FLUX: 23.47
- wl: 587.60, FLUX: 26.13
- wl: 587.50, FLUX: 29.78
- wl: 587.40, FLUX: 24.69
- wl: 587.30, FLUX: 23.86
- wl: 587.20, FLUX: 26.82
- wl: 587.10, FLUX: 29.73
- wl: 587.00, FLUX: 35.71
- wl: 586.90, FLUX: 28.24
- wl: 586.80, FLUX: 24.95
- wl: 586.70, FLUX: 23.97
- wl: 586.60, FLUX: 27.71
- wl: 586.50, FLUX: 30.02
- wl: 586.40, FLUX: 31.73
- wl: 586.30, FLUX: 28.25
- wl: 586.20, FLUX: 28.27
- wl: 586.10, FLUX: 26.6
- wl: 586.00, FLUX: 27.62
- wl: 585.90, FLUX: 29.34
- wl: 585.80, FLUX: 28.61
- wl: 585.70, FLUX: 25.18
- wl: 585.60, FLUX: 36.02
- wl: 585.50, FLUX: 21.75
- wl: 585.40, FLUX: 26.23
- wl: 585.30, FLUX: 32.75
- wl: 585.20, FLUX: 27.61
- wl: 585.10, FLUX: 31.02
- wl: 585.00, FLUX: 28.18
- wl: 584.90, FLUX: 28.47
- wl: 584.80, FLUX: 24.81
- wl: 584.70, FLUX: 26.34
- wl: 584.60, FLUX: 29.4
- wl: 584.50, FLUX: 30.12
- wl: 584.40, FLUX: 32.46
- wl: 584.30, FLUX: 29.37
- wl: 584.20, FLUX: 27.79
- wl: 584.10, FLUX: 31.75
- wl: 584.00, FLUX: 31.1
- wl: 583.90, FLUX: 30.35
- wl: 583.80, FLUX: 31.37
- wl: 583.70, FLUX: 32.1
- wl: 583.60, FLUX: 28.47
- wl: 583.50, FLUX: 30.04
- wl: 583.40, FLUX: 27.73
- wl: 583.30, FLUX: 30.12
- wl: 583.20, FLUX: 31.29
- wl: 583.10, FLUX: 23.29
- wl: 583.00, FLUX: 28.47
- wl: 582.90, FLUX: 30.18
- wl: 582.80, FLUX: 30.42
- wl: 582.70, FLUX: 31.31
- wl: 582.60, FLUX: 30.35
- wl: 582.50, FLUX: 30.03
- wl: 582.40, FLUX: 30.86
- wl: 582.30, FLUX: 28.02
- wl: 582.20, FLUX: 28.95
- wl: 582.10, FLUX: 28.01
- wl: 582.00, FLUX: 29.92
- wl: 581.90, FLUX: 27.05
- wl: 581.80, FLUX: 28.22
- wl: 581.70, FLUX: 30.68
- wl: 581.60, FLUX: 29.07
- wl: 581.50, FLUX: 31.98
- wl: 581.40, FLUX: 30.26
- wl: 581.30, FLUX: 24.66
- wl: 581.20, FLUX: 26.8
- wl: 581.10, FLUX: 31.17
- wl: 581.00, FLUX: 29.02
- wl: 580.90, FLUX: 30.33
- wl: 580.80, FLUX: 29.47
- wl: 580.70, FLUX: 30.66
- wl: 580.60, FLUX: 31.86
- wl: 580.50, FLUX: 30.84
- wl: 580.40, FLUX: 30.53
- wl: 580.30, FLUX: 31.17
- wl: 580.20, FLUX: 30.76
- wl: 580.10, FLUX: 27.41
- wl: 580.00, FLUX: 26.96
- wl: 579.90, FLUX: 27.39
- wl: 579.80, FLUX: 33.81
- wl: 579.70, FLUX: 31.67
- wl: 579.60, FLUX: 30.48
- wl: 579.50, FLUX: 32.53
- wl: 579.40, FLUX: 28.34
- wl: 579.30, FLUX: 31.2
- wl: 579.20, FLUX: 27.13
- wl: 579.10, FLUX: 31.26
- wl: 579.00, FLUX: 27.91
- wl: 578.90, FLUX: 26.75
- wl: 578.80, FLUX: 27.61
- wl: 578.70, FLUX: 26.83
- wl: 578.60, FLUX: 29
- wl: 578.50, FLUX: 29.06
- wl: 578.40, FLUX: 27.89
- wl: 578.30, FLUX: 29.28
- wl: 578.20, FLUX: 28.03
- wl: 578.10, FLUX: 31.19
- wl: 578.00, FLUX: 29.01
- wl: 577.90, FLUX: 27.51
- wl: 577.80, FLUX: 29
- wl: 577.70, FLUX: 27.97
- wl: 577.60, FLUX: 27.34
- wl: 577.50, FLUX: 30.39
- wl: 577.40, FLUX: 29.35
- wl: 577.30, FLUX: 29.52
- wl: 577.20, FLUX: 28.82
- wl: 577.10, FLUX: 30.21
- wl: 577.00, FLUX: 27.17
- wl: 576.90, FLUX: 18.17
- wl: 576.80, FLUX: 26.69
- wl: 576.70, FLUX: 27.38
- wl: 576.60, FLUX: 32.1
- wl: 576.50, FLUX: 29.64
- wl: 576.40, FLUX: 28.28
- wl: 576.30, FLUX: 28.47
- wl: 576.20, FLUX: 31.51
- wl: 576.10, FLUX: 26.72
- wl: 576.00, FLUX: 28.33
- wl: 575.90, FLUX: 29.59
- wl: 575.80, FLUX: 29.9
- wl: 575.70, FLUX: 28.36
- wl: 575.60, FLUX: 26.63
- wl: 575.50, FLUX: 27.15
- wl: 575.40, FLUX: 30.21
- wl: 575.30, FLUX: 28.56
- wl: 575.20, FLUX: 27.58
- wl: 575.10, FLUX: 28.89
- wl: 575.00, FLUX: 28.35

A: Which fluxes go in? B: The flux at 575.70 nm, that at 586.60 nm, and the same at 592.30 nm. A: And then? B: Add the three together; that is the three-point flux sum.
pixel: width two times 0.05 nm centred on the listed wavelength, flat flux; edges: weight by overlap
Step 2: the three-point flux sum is 85.3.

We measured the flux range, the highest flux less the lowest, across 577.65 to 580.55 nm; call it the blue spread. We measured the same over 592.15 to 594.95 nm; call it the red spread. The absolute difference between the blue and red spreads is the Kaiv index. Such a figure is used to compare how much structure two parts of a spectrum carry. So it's 25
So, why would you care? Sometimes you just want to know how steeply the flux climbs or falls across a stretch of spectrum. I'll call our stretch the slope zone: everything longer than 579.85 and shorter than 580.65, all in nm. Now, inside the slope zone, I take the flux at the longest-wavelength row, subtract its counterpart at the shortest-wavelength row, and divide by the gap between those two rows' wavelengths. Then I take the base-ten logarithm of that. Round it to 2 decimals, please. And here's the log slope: 0.81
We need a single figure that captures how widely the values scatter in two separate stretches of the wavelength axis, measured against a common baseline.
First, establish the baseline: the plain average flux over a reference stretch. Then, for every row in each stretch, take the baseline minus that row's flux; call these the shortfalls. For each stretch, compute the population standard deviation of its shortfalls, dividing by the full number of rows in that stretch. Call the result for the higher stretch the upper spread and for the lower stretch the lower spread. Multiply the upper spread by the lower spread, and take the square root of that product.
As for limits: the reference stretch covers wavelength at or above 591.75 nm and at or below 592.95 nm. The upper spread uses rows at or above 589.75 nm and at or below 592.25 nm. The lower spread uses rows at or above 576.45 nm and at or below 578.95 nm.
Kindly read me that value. 2.2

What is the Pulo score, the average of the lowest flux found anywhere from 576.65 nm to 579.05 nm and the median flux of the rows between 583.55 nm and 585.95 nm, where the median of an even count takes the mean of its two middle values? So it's 23.8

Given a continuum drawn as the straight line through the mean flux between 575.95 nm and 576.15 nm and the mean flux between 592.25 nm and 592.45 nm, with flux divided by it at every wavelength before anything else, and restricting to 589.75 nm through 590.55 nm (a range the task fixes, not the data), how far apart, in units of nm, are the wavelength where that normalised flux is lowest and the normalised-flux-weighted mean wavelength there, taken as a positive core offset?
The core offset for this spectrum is 0.26 nm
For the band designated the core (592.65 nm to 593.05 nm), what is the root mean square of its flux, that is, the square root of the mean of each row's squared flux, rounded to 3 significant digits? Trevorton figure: 28.8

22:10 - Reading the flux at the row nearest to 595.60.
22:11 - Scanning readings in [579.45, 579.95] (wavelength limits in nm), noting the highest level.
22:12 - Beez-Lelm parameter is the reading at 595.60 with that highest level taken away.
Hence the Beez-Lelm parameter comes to -5.6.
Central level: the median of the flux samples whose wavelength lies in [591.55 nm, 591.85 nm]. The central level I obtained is 29.3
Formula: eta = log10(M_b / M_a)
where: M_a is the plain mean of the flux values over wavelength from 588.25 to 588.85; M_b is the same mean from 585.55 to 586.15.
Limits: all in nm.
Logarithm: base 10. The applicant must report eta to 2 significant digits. 0.080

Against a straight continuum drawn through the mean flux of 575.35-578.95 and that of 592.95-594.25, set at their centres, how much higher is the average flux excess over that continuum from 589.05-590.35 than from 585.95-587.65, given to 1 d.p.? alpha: -3.6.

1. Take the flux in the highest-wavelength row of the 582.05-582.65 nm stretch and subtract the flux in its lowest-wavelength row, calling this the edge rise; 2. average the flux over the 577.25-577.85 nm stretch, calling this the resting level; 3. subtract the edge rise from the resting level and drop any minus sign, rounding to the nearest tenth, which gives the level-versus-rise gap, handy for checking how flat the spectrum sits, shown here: 26.6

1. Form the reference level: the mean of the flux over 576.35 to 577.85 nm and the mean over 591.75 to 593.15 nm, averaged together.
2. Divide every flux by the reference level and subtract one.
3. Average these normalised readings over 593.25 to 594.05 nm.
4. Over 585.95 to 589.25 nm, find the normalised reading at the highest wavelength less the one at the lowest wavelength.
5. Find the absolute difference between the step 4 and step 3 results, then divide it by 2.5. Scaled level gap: 0.038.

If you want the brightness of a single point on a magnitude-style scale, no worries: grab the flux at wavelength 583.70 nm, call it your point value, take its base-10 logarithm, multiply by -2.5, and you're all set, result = -3.77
